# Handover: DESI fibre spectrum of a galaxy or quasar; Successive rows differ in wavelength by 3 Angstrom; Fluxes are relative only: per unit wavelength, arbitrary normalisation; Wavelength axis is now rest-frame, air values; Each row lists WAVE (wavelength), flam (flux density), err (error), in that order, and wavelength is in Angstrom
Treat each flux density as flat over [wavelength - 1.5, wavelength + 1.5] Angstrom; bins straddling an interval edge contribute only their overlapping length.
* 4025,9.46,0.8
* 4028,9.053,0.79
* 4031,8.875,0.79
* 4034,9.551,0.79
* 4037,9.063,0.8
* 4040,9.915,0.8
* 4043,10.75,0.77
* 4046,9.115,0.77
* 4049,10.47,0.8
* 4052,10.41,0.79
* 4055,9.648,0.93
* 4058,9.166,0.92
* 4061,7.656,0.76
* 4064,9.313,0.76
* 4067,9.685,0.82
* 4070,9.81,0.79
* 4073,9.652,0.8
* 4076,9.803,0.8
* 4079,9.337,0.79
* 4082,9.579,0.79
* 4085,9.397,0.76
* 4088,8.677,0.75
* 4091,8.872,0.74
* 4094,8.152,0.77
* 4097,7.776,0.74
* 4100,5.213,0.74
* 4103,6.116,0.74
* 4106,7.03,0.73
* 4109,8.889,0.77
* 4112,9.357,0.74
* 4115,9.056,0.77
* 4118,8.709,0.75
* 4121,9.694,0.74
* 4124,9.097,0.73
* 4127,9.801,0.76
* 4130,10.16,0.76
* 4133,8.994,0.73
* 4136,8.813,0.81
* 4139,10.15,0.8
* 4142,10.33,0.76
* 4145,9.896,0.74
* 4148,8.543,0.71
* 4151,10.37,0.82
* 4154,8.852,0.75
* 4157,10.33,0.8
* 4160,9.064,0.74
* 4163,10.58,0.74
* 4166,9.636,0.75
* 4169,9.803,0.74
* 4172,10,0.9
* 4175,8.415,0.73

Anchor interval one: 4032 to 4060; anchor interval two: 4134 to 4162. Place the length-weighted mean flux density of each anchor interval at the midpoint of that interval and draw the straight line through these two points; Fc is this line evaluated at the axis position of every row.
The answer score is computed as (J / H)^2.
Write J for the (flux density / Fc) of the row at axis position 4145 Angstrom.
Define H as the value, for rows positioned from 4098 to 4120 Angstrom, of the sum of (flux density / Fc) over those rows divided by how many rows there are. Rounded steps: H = 0.80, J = 1.03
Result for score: 1.6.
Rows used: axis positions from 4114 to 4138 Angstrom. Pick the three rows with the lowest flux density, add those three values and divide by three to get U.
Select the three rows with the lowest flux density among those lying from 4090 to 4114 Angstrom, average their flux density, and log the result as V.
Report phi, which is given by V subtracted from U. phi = 2.7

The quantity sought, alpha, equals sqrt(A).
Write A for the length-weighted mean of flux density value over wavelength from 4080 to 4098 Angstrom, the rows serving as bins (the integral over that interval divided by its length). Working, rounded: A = 8.8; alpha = 2.96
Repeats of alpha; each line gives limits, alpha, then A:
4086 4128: 2.88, 8.3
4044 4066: 3.07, 9.4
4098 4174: 3.02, 9.1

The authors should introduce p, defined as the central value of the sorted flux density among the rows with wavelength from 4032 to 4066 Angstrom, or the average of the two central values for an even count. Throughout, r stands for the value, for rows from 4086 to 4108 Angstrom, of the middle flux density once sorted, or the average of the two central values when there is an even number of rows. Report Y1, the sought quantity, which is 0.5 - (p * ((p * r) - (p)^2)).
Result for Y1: 162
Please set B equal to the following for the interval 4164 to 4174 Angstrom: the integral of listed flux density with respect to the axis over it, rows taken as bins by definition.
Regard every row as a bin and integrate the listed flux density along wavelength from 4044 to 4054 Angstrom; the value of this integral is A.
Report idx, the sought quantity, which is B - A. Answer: -2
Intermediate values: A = 100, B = 98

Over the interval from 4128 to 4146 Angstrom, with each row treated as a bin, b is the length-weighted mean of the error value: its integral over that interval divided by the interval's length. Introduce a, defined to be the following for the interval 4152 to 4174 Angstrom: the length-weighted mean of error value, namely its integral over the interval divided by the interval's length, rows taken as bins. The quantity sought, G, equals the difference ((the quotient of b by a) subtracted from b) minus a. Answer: -1.00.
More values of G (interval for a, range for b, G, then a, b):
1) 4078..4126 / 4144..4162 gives -1.00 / 0.753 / 0.760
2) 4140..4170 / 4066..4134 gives -1.00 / 0.756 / 0.761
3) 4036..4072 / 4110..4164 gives -0.99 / 0.809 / 0.759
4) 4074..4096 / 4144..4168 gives -1.00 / 0.771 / 0.756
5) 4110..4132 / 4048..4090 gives -1.02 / 0.750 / 0.804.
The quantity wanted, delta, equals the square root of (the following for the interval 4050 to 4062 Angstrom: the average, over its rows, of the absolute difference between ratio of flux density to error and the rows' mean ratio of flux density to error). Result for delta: 1.07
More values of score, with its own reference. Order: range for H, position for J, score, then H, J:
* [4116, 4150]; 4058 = 0.9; 0.98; 0.94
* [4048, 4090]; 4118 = 0.9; 0.98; 0.90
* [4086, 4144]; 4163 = 1.5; 0.90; 1.10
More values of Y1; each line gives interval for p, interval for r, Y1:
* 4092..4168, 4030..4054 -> -54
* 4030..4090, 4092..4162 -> 47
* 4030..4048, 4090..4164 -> 25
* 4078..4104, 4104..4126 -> -28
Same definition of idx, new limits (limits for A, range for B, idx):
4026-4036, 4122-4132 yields 5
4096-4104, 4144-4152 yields 26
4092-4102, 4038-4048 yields 28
